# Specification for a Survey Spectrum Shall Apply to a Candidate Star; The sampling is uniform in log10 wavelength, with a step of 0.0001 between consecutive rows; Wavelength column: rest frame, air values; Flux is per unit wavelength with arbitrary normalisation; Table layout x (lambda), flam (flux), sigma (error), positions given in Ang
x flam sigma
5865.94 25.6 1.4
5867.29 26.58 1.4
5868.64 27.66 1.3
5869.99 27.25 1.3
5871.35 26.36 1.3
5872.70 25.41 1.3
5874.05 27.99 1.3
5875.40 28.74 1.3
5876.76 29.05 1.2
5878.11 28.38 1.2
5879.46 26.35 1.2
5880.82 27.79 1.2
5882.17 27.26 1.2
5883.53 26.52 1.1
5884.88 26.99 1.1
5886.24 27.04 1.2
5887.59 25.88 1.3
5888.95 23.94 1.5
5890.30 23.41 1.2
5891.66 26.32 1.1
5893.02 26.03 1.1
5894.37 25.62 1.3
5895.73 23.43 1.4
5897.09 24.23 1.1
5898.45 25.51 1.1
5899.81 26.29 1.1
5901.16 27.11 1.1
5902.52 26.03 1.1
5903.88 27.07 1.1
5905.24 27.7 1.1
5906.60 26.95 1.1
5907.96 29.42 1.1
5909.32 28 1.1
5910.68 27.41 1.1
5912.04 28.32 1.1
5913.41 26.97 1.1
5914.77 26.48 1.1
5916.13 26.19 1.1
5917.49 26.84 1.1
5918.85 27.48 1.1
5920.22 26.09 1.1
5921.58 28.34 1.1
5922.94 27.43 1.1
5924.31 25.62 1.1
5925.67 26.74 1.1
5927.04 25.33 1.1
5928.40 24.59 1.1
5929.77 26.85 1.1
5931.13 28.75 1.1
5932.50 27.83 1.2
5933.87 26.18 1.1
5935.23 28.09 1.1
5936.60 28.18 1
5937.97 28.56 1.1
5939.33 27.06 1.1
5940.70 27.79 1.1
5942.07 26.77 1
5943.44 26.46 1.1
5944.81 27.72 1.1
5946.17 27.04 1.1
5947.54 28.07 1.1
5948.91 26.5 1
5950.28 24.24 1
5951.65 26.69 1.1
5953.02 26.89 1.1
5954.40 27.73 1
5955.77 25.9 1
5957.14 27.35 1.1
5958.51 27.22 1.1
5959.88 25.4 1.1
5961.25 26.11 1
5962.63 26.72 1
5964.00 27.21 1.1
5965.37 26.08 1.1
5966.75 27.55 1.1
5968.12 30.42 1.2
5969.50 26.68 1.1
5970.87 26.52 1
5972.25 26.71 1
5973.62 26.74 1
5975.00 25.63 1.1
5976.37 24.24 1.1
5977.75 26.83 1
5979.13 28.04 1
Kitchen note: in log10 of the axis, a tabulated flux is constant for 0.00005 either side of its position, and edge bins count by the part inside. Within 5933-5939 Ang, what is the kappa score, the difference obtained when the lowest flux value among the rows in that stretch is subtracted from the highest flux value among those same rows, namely 2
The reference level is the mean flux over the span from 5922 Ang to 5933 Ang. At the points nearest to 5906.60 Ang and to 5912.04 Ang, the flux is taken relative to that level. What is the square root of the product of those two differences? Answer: 0.7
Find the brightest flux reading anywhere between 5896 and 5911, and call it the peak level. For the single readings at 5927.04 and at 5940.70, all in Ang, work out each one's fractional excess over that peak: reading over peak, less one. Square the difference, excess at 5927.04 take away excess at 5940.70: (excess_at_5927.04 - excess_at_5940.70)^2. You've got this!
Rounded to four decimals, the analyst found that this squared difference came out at 0.0070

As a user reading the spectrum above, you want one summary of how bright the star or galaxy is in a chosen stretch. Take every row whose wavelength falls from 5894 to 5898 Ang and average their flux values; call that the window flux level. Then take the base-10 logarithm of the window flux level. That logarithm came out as 1.39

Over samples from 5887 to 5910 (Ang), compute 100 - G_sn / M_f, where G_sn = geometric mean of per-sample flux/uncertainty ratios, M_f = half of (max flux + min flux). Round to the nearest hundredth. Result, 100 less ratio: 99.15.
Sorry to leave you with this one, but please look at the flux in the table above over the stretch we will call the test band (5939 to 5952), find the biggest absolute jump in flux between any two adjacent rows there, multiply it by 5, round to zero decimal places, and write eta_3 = 12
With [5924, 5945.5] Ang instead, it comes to 11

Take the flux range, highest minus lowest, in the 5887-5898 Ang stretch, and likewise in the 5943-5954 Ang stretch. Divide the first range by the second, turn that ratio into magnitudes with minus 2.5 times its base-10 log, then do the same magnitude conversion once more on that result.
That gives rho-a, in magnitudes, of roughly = 1.3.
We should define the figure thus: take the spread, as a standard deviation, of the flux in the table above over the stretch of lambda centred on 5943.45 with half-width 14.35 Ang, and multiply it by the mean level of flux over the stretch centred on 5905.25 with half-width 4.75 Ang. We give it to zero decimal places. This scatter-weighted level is 28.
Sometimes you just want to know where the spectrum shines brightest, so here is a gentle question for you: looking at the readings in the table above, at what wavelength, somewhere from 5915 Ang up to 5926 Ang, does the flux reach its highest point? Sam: 5921.58 Ang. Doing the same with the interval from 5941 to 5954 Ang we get 5947.54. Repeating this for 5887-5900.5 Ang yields 5891.66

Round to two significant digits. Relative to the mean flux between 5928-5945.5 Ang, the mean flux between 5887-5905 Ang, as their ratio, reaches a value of 0.93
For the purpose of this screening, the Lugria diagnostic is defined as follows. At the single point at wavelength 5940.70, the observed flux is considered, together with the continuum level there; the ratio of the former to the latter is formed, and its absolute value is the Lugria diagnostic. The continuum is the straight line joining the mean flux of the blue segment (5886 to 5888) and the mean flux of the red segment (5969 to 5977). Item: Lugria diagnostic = 1.06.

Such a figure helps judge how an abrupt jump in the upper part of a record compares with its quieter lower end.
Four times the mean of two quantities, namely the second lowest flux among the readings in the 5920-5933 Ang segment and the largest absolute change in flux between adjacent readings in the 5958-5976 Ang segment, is 58.1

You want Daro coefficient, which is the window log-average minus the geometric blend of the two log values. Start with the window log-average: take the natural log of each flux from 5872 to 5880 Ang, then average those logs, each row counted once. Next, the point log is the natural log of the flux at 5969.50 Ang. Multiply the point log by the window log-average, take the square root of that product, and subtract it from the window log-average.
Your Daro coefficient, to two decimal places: 0.02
